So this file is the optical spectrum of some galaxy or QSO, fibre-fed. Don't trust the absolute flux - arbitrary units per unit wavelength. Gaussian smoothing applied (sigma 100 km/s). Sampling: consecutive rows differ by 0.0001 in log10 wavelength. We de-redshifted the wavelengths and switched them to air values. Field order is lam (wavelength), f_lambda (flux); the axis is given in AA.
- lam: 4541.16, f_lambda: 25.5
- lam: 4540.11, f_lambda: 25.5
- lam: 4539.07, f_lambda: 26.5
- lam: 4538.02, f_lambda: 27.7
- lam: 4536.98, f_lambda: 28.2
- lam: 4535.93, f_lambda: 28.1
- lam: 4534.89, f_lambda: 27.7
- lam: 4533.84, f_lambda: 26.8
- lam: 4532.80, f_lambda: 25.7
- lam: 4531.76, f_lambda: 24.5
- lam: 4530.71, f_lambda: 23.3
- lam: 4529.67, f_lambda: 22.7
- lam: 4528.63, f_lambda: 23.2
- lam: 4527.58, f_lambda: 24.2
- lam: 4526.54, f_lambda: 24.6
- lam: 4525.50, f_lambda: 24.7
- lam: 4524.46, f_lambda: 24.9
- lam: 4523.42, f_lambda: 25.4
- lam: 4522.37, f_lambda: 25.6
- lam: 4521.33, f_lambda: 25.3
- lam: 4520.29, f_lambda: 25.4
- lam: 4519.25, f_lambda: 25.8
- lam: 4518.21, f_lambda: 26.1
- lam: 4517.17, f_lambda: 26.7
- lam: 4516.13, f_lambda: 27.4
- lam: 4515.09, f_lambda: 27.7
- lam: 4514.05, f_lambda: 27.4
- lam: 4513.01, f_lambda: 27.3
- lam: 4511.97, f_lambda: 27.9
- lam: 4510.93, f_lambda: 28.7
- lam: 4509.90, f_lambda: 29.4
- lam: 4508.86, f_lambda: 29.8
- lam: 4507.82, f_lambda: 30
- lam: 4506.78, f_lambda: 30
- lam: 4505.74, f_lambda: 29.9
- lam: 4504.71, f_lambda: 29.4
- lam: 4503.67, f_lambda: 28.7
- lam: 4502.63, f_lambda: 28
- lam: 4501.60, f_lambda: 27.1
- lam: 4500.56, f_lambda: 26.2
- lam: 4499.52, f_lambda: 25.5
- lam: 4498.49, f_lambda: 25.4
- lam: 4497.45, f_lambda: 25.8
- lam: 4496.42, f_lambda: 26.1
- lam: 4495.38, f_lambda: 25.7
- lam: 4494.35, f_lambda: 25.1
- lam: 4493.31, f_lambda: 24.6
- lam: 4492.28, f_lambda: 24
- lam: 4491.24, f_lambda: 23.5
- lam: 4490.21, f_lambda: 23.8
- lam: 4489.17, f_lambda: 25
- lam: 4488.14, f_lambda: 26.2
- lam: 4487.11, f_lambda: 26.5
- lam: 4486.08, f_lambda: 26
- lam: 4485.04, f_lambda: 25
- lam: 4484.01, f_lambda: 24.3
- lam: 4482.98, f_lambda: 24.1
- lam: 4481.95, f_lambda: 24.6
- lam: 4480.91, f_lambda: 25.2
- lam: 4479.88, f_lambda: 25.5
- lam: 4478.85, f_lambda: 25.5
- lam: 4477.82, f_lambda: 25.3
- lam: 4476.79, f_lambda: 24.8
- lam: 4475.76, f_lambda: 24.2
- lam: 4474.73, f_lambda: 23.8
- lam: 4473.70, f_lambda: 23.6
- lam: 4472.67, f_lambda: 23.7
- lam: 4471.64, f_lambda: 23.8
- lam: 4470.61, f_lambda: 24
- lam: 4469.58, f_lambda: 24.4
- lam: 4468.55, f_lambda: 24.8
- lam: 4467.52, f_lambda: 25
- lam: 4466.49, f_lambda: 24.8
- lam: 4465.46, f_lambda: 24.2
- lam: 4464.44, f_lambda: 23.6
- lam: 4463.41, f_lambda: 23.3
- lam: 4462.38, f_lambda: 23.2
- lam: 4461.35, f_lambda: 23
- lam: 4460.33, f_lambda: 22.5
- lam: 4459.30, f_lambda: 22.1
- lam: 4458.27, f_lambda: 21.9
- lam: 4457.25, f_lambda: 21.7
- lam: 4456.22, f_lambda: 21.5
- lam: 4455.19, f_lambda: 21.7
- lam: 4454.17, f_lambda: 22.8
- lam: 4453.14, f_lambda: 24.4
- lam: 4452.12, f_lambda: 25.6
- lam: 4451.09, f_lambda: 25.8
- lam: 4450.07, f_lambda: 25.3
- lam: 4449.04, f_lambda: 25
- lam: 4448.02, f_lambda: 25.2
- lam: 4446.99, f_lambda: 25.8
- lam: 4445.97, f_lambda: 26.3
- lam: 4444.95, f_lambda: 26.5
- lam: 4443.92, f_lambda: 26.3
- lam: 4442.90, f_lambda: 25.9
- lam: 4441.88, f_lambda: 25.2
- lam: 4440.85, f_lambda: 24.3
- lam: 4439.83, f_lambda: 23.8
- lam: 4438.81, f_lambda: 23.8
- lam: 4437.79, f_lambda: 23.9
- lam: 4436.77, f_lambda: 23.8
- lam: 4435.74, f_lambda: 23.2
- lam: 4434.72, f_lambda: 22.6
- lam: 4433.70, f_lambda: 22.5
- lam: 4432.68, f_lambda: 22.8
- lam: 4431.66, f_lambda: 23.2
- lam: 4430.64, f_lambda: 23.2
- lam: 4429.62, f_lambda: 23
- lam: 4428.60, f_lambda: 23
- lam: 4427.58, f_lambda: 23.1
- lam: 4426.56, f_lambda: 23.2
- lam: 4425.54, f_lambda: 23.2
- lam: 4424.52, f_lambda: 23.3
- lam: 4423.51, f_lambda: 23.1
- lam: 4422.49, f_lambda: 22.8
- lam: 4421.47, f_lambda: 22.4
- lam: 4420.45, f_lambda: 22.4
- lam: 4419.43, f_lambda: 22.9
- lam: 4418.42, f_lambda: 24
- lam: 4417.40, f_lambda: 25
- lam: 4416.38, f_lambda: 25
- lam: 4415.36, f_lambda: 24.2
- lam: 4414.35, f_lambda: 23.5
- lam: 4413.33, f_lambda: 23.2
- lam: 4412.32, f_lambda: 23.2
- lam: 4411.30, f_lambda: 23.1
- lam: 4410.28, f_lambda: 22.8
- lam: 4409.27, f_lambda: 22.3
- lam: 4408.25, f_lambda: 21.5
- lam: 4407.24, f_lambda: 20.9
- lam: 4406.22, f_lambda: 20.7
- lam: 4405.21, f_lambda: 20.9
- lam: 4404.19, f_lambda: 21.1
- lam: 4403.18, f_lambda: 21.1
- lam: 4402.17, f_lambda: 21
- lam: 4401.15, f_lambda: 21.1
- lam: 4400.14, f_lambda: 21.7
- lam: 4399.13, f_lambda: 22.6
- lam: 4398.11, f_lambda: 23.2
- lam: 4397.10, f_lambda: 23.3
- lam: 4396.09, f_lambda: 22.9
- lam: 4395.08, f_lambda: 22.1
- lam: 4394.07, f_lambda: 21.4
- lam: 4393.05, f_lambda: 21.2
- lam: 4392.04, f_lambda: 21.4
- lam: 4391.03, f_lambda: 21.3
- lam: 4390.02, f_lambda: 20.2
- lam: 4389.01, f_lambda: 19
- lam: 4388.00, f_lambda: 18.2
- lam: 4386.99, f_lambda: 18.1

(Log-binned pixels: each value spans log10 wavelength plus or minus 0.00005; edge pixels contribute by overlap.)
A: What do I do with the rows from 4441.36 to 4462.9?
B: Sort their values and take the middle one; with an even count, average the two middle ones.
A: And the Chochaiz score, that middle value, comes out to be 25.0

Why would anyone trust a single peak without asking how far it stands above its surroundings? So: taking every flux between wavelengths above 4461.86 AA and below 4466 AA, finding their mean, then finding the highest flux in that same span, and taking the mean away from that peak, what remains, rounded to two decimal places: 0.62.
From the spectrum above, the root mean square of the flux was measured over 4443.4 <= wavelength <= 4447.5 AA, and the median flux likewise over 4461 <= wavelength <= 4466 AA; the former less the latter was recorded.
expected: 2.9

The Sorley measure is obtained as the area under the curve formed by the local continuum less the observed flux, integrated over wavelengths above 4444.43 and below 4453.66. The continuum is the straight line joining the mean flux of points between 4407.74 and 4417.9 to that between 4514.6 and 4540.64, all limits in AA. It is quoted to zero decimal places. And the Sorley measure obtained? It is -13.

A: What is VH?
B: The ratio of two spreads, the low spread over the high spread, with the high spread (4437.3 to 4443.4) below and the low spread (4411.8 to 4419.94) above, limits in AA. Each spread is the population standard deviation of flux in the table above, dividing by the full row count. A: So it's 1.0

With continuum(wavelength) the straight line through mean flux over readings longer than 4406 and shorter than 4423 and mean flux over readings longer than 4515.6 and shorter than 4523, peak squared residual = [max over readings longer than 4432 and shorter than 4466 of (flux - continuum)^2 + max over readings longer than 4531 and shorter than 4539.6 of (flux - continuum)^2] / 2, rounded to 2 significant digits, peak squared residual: 5.4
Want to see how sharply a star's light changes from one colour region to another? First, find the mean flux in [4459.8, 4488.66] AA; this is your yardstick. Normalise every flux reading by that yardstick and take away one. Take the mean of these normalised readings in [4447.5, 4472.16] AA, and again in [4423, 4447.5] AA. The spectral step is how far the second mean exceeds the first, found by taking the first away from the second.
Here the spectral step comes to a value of 0.01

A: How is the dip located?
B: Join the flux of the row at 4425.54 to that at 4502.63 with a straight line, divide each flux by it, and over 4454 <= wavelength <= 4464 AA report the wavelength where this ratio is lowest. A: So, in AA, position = 4456.22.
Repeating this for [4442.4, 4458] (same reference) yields 4456.22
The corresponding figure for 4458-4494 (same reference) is 4491.24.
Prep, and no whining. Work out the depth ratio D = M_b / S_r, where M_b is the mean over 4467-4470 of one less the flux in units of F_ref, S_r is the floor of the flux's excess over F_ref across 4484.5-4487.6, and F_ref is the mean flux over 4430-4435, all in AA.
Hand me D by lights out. -0.038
